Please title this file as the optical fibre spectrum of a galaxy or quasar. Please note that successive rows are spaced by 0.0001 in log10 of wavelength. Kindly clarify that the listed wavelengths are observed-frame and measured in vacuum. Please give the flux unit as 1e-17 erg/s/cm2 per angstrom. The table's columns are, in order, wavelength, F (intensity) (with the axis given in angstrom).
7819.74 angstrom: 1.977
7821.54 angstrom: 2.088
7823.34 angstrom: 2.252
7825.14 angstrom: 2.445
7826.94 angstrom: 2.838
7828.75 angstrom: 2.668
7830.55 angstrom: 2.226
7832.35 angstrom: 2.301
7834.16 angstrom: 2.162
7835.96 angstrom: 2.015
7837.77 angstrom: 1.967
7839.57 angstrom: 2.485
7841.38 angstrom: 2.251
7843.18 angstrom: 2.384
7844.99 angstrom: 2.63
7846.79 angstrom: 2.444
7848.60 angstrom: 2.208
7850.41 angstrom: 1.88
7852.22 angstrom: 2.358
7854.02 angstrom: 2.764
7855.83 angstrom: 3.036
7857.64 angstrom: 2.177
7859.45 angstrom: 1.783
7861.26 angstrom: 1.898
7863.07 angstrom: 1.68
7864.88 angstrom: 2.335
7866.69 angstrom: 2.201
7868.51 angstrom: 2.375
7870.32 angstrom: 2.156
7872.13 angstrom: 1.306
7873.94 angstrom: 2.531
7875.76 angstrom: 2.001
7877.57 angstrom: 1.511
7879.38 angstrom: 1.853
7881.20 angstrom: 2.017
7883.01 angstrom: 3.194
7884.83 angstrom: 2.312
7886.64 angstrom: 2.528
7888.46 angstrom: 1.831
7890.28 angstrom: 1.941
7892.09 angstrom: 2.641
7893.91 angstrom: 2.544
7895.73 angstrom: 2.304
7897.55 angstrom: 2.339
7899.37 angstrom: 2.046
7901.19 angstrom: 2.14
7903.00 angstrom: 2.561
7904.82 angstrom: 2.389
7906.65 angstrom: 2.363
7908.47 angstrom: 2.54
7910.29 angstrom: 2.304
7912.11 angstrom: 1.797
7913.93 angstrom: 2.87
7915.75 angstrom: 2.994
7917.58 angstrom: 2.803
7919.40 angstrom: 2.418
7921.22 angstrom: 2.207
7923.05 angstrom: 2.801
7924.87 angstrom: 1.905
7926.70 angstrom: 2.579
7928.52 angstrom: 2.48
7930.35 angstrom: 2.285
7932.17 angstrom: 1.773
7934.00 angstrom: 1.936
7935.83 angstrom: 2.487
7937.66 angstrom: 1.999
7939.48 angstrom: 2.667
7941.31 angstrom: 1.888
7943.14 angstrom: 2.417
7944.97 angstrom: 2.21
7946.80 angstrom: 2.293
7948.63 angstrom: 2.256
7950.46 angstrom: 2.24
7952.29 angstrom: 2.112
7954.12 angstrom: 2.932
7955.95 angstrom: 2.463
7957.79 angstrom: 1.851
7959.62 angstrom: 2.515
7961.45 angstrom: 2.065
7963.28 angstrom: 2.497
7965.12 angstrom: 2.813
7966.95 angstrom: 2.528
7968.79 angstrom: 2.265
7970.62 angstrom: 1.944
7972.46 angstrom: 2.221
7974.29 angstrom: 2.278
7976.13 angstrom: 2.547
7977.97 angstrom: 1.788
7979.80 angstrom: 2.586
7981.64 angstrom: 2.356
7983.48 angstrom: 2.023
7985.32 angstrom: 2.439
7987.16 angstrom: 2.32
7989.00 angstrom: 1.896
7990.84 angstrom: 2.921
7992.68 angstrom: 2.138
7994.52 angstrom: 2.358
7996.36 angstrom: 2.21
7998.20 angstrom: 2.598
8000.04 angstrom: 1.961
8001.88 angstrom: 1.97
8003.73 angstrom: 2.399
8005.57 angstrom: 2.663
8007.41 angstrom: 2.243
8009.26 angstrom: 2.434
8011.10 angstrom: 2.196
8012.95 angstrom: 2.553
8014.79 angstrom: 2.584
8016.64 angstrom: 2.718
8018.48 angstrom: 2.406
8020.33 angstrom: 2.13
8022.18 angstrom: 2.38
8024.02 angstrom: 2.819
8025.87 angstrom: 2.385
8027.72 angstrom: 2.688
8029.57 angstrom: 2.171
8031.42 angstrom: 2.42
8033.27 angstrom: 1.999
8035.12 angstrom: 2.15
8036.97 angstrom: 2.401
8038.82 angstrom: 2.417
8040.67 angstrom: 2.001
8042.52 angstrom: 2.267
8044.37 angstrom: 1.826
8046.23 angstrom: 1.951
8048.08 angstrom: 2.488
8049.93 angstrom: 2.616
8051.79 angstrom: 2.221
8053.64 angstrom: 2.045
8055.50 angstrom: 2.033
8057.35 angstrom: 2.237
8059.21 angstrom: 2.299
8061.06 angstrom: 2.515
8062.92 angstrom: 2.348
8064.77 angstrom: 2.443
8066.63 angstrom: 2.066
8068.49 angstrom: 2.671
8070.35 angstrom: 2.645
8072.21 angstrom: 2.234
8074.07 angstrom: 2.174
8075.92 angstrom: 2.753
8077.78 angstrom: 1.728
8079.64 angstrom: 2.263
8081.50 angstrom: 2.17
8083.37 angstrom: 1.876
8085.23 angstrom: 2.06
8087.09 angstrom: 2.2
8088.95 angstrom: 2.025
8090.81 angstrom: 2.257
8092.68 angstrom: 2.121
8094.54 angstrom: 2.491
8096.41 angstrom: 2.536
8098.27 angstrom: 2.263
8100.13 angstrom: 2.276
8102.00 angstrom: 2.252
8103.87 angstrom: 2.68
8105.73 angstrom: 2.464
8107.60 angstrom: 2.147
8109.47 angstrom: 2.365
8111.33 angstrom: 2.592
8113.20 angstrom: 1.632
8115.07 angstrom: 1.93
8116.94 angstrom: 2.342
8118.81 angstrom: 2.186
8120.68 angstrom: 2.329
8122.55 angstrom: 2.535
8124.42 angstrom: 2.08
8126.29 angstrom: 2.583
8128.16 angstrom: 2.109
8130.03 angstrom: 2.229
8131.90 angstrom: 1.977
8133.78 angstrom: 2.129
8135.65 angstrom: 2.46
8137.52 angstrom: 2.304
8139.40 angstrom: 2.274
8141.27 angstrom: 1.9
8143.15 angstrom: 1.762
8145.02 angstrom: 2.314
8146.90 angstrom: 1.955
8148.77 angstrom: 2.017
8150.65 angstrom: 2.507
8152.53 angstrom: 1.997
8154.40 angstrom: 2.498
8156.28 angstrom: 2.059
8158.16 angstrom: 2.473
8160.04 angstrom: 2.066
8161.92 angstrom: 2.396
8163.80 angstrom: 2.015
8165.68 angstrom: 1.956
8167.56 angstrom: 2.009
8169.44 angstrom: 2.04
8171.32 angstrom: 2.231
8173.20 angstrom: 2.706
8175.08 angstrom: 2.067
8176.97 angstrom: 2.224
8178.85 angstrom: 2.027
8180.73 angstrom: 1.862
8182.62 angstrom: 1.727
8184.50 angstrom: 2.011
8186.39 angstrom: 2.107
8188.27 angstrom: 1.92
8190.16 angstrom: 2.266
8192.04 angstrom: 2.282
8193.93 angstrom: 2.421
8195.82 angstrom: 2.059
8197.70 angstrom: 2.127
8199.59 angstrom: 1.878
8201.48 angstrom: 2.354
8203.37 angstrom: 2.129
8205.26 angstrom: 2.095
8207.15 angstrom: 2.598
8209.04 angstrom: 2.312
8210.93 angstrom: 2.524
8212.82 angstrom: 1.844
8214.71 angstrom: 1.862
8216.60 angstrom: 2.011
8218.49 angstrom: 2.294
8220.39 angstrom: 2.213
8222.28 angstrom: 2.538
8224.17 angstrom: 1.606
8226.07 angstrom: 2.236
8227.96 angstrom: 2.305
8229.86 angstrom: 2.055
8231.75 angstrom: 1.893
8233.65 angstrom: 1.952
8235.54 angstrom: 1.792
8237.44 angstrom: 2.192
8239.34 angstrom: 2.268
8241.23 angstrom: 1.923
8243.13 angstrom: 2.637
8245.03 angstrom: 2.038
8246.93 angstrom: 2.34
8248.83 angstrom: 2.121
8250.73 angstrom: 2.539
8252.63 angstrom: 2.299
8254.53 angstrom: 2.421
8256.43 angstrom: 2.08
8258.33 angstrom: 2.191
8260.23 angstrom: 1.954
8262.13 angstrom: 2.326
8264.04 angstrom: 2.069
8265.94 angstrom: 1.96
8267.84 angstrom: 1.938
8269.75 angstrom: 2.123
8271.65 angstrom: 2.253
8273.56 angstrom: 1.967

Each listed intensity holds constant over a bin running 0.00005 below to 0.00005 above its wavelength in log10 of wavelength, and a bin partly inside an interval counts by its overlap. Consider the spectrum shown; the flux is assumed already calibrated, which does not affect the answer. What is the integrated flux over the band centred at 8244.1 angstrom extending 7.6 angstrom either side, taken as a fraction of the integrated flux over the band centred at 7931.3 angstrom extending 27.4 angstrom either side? 0.3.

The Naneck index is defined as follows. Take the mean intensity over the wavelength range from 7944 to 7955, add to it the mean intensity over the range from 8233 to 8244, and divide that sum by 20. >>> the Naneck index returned 0.223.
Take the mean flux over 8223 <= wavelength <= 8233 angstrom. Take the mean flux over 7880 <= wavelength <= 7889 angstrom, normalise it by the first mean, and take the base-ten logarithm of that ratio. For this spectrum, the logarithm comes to 0.07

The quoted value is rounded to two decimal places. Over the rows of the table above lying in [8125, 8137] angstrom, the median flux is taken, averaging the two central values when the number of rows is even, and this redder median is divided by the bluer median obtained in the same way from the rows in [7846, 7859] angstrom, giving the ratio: 0.92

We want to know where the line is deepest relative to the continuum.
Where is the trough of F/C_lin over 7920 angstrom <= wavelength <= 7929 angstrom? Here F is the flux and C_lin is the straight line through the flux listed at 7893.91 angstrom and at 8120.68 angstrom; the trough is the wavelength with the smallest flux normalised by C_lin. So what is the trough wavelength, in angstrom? 7924.87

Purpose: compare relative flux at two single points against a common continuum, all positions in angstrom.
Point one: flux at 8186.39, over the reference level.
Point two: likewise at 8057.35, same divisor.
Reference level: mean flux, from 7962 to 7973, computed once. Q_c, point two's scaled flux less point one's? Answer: 0.05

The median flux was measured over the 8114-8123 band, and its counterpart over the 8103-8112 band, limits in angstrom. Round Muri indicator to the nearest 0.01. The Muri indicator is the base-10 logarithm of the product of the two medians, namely 0.76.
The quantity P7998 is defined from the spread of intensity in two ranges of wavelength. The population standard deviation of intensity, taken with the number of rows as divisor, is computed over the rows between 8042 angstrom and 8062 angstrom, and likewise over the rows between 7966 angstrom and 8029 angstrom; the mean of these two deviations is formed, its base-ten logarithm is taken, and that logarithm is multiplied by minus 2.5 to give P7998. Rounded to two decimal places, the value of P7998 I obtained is 1.49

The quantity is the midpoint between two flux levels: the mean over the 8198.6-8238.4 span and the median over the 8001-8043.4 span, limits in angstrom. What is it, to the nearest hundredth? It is 2.26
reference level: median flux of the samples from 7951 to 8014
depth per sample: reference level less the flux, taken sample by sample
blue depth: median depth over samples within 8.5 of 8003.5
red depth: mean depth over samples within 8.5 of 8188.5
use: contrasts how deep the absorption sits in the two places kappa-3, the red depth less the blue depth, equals 0.17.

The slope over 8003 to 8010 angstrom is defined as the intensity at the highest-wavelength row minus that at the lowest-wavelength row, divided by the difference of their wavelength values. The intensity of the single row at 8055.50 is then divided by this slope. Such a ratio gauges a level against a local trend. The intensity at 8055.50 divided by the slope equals 321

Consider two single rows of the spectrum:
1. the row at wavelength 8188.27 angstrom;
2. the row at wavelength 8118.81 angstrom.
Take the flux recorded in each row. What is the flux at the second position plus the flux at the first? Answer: 4.1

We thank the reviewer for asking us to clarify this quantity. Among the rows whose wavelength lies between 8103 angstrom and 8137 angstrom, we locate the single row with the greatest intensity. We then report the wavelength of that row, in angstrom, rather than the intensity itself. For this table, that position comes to 8103.87 angstrom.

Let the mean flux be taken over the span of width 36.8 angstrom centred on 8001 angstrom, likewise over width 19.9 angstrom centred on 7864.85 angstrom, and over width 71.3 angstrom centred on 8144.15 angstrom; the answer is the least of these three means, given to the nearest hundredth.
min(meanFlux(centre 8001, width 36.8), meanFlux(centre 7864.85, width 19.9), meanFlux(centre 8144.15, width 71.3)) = 2.13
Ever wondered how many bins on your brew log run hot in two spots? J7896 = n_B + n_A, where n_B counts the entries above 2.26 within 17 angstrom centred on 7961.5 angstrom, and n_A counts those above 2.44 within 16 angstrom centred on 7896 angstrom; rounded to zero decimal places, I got 10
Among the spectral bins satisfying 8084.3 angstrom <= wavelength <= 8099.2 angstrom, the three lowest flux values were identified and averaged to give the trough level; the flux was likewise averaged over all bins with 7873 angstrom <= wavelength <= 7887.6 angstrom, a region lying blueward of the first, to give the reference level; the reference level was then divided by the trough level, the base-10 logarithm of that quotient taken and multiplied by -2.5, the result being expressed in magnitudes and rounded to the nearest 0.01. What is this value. -0.09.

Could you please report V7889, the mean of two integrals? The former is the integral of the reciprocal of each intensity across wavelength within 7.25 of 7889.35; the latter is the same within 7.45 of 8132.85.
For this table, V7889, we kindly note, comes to 6.4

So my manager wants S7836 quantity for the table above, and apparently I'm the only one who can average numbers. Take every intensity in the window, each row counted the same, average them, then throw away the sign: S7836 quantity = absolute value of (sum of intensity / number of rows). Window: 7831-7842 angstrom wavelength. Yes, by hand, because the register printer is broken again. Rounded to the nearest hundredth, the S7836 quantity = 2.20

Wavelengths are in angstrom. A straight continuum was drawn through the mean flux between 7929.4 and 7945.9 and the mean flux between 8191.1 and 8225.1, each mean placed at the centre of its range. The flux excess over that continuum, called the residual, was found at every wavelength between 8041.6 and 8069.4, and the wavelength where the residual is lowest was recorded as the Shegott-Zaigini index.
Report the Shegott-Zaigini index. 8044.37 angstrom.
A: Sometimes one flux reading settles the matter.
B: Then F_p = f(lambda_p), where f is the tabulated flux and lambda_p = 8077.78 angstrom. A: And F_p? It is 1.728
